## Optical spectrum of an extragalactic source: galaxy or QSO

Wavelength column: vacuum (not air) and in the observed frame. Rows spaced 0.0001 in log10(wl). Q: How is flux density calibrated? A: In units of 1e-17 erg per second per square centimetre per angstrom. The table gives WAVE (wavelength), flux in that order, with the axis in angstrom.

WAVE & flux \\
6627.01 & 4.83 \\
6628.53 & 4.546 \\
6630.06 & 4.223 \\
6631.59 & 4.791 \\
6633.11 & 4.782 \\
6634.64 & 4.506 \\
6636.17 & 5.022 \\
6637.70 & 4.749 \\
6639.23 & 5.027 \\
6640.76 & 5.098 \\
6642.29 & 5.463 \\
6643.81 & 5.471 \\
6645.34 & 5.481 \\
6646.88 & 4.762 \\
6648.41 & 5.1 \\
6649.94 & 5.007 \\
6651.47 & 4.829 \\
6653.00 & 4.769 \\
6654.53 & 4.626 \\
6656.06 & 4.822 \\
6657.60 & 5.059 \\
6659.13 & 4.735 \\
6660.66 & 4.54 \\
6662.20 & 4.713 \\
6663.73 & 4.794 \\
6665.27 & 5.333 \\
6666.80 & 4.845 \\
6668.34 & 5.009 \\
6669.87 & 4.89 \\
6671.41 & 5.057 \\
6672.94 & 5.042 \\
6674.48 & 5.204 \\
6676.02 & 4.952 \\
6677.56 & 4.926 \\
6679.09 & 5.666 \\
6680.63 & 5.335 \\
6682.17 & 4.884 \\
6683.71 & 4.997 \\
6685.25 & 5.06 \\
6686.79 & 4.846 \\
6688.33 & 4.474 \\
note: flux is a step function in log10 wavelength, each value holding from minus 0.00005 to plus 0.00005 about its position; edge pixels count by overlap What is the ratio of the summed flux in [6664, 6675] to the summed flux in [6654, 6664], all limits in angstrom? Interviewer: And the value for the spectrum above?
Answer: 1.06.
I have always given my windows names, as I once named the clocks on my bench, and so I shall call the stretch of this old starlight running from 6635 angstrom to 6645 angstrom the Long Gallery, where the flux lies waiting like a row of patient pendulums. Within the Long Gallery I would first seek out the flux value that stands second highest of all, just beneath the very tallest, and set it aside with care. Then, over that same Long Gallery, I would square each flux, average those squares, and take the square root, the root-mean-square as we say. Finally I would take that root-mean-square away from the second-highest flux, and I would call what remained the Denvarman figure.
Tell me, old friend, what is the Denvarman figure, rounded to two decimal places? 0.32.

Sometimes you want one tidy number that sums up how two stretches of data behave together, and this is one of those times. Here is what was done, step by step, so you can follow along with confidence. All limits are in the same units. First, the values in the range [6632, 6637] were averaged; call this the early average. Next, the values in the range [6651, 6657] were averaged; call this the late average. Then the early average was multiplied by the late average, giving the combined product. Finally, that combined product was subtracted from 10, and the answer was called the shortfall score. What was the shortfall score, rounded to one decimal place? -12.7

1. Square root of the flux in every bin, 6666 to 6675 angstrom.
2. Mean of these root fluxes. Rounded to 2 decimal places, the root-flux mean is 2.24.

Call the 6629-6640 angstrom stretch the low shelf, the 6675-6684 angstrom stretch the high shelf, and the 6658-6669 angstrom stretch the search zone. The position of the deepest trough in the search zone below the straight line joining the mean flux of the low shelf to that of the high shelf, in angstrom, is 6660.66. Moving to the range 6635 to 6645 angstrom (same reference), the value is 6637.70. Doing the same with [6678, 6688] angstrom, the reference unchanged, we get 6686.79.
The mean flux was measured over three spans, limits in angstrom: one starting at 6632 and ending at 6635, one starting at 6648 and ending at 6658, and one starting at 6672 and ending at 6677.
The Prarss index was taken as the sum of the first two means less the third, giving 4.5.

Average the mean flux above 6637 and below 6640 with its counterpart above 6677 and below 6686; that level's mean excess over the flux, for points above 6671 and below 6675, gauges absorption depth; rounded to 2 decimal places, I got -0.08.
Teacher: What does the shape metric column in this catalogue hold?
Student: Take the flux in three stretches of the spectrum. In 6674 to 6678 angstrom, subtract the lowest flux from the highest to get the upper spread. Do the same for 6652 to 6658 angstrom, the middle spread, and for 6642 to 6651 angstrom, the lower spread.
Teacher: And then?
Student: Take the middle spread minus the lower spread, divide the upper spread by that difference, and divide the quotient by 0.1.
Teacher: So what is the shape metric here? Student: -10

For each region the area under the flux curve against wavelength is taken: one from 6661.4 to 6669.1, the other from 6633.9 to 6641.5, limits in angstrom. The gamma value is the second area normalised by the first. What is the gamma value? 0.98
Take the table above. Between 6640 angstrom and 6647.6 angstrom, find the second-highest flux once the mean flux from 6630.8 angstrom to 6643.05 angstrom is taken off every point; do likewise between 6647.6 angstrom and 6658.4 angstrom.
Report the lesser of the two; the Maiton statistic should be 0.13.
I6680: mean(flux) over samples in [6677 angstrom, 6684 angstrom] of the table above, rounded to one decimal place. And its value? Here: 5.2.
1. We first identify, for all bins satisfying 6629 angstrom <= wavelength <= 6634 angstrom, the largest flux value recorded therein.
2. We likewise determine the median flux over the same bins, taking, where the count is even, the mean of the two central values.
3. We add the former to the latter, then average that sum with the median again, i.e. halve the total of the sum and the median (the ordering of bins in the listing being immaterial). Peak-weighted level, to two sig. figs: 7.2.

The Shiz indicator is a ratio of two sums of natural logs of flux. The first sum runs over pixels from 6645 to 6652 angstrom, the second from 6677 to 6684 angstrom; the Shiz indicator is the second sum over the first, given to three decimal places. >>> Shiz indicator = 1.015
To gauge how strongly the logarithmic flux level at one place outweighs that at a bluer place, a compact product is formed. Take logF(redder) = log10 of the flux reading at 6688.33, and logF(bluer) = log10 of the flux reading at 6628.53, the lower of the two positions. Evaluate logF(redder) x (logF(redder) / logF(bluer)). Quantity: 0.644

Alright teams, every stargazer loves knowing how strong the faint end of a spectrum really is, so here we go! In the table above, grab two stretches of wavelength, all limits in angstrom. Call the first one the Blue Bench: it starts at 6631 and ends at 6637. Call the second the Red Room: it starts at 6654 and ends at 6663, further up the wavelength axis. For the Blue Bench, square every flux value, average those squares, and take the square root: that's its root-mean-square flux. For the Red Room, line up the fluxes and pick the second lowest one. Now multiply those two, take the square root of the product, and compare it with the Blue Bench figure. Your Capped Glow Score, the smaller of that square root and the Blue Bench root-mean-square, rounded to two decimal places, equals 4.70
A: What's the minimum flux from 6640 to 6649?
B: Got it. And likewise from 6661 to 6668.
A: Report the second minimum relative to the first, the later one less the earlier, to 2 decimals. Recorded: -0.05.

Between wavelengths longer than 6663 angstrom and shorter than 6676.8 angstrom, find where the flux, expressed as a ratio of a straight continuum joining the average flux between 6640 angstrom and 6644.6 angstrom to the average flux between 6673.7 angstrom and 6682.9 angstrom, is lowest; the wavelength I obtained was 6663.73 angstrom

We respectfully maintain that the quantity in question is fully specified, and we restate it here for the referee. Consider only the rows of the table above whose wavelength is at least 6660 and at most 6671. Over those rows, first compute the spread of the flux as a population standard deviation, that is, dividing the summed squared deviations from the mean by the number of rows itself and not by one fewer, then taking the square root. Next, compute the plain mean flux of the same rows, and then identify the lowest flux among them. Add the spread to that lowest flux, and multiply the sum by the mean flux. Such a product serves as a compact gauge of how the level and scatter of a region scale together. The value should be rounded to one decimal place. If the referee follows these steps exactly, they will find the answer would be 23.3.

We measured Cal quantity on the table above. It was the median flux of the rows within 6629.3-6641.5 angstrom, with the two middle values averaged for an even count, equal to 4.79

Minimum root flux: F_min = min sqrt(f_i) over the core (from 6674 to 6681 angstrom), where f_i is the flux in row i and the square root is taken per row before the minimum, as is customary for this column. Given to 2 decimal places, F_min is 2.22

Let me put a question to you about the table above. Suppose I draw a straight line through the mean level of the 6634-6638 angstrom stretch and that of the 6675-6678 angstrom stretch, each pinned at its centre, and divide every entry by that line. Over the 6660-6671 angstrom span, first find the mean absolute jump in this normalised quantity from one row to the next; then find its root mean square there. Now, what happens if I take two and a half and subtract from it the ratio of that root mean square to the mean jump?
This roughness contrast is -16.4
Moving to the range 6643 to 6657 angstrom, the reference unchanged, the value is -20.3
